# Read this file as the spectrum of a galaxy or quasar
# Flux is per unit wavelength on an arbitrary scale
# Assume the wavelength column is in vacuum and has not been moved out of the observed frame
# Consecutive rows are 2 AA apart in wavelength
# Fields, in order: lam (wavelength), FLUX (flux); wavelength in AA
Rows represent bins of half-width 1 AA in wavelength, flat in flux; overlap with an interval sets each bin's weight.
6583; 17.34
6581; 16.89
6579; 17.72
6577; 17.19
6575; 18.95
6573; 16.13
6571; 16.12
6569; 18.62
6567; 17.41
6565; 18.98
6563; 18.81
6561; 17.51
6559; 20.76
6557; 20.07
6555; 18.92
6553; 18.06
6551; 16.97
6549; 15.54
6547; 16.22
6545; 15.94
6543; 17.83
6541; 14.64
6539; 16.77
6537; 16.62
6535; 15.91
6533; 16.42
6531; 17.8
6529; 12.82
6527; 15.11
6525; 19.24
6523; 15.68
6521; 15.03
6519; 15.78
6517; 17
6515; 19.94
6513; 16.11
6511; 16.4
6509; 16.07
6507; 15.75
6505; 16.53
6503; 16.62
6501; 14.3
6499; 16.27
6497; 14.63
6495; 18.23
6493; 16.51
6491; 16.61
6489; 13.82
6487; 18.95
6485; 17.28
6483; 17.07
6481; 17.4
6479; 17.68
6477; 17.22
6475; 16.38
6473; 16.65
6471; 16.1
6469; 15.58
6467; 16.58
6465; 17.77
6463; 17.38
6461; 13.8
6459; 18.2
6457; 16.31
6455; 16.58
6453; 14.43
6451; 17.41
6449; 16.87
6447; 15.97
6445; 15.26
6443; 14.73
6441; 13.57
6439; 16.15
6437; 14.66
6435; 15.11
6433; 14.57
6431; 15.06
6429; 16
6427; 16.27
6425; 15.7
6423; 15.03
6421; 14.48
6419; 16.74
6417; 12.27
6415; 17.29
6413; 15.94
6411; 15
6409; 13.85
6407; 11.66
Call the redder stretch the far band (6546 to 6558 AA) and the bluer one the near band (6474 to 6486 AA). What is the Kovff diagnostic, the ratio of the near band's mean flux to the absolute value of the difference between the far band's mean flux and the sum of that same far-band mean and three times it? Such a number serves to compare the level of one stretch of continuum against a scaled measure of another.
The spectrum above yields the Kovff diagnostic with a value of 0.3247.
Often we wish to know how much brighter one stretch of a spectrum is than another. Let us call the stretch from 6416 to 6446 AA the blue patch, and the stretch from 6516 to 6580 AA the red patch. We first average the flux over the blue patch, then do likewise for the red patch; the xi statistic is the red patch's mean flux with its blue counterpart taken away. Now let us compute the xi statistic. 2.0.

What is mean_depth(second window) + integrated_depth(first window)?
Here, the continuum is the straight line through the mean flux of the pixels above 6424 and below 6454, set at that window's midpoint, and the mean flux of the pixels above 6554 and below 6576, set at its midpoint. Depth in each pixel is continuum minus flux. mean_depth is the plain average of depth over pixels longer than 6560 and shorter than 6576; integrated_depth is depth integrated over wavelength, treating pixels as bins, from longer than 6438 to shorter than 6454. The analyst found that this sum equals 1.7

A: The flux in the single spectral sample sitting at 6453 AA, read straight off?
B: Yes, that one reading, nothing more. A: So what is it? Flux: 14.43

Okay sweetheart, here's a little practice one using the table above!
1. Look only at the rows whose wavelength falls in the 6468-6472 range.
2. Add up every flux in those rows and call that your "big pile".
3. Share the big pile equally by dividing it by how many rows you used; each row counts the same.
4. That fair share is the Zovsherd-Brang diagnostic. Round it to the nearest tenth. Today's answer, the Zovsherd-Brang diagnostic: 15.8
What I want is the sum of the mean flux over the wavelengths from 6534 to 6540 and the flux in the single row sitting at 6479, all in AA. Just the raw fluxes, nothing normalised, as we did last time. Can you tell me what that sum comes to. 34.1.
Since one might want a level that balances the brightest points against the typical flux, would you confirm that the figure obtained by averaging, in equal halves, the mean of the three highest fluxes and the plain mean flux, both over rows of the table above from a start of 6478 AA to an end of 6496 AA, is 17.7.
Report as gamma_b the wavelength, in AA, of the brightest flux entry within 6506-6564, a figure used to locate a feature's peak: 6559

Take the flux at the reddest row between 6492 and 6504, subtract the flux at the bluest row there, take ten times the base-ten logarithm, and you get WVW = -10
